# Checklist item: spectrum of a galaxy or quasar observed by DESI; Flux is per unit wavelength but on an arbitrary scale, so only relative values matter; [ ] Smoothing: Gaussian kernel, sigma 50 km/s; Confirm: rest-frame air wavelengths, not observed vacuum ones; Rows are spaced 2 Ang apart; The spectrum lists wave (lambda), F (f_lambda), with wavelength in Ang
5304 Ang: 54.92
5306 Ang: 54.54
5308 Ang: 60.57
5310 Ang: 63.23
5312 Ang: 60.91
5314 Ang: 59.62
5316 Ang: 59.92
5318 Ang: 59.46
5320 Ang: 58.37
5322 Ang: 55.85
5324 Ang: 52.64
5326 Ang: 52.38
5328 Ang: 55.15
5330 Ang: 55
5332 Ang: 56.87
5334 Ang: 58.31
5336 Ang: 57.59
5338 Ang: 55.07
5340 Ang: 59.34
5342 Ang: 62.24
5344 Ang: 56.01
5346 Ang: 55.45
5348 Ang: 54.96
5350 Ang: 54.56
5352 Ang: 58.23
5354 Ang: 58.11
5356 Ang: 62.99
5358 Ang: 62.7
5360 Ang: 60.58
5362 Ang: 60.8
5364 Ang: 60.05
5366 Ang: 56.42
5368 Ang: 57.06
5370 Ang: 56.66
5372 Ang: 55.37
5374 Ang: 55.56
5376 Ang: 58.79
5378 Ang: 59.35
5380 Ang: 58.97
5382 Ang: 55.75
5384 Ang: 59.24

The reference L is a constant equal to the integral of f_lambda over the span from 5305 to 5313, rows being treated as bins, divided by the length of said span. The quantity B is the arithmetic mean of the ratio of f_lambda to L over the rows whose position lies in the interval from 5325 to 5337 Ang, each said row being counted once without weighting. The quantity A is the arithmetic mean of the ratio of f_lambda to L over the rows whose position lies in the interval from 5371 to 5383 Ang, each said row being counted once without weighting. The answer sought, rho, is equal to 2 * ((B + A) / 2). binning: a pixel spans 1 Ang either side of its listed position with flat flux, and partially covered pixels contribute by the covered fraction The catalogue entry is 1.89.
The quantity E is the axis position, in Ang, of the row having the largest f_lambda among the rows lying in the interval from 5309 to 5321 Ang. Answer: 5310 Ang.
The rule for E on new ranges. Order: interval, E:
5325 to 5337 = 5334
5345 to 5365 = 5356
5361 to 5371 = 5362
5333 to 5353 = 5342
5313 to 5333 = 5316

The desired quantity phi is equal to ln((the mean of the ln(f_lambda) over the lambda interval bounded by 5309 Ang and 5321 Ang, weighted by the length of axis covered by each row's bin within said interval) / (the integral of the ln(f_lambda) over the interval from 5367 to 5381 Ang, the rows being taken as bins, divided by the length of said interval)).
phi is 0.012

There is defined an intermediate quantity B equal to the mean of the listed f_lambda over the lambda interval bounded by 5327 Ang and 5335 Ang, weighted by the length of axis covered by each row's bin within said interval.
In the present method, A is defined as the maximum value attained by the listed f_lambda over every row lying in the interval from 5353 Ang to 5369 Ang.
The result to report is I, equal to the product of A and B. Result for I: 3548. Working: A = 62.99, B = 56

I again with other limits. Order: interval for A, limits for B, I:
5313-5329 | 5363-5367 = 3489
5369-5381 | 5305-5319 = 3546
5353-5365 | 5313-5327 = 3584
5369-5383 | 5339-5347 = 3458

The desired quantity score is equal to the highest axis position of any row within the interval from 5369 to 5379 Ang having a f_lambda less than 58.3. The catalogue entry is 5374 Ang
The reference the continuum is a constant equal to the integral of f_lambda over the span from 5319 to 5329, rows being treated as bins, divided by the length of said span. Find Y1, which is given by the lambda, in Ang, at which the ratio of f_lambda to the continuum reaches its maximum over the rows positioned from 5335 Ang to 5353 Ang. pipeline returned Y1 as 5342 Ang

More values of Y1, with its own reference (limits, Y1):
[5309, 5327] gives 5310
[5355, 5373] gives 5356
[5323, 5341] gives 5340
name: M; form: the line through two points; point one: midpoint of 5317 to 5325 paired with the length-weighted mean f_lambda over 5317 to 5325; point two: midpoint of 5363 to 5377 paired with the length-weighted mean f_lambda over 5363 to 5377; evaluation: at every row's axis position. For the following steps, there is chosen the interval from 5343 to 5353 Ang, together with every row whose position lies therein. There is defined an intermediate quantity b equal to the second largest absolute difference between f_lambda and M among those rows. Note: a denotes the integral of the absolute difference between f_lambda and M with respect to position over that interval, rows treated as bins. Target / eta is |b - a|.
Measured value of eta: 14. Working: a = 16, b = 1.9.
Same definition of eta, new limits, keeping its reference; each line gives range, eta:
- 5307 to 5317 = 39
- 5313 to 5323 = 21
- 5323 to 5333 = 19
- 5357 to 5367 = 30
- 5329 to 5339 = 10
